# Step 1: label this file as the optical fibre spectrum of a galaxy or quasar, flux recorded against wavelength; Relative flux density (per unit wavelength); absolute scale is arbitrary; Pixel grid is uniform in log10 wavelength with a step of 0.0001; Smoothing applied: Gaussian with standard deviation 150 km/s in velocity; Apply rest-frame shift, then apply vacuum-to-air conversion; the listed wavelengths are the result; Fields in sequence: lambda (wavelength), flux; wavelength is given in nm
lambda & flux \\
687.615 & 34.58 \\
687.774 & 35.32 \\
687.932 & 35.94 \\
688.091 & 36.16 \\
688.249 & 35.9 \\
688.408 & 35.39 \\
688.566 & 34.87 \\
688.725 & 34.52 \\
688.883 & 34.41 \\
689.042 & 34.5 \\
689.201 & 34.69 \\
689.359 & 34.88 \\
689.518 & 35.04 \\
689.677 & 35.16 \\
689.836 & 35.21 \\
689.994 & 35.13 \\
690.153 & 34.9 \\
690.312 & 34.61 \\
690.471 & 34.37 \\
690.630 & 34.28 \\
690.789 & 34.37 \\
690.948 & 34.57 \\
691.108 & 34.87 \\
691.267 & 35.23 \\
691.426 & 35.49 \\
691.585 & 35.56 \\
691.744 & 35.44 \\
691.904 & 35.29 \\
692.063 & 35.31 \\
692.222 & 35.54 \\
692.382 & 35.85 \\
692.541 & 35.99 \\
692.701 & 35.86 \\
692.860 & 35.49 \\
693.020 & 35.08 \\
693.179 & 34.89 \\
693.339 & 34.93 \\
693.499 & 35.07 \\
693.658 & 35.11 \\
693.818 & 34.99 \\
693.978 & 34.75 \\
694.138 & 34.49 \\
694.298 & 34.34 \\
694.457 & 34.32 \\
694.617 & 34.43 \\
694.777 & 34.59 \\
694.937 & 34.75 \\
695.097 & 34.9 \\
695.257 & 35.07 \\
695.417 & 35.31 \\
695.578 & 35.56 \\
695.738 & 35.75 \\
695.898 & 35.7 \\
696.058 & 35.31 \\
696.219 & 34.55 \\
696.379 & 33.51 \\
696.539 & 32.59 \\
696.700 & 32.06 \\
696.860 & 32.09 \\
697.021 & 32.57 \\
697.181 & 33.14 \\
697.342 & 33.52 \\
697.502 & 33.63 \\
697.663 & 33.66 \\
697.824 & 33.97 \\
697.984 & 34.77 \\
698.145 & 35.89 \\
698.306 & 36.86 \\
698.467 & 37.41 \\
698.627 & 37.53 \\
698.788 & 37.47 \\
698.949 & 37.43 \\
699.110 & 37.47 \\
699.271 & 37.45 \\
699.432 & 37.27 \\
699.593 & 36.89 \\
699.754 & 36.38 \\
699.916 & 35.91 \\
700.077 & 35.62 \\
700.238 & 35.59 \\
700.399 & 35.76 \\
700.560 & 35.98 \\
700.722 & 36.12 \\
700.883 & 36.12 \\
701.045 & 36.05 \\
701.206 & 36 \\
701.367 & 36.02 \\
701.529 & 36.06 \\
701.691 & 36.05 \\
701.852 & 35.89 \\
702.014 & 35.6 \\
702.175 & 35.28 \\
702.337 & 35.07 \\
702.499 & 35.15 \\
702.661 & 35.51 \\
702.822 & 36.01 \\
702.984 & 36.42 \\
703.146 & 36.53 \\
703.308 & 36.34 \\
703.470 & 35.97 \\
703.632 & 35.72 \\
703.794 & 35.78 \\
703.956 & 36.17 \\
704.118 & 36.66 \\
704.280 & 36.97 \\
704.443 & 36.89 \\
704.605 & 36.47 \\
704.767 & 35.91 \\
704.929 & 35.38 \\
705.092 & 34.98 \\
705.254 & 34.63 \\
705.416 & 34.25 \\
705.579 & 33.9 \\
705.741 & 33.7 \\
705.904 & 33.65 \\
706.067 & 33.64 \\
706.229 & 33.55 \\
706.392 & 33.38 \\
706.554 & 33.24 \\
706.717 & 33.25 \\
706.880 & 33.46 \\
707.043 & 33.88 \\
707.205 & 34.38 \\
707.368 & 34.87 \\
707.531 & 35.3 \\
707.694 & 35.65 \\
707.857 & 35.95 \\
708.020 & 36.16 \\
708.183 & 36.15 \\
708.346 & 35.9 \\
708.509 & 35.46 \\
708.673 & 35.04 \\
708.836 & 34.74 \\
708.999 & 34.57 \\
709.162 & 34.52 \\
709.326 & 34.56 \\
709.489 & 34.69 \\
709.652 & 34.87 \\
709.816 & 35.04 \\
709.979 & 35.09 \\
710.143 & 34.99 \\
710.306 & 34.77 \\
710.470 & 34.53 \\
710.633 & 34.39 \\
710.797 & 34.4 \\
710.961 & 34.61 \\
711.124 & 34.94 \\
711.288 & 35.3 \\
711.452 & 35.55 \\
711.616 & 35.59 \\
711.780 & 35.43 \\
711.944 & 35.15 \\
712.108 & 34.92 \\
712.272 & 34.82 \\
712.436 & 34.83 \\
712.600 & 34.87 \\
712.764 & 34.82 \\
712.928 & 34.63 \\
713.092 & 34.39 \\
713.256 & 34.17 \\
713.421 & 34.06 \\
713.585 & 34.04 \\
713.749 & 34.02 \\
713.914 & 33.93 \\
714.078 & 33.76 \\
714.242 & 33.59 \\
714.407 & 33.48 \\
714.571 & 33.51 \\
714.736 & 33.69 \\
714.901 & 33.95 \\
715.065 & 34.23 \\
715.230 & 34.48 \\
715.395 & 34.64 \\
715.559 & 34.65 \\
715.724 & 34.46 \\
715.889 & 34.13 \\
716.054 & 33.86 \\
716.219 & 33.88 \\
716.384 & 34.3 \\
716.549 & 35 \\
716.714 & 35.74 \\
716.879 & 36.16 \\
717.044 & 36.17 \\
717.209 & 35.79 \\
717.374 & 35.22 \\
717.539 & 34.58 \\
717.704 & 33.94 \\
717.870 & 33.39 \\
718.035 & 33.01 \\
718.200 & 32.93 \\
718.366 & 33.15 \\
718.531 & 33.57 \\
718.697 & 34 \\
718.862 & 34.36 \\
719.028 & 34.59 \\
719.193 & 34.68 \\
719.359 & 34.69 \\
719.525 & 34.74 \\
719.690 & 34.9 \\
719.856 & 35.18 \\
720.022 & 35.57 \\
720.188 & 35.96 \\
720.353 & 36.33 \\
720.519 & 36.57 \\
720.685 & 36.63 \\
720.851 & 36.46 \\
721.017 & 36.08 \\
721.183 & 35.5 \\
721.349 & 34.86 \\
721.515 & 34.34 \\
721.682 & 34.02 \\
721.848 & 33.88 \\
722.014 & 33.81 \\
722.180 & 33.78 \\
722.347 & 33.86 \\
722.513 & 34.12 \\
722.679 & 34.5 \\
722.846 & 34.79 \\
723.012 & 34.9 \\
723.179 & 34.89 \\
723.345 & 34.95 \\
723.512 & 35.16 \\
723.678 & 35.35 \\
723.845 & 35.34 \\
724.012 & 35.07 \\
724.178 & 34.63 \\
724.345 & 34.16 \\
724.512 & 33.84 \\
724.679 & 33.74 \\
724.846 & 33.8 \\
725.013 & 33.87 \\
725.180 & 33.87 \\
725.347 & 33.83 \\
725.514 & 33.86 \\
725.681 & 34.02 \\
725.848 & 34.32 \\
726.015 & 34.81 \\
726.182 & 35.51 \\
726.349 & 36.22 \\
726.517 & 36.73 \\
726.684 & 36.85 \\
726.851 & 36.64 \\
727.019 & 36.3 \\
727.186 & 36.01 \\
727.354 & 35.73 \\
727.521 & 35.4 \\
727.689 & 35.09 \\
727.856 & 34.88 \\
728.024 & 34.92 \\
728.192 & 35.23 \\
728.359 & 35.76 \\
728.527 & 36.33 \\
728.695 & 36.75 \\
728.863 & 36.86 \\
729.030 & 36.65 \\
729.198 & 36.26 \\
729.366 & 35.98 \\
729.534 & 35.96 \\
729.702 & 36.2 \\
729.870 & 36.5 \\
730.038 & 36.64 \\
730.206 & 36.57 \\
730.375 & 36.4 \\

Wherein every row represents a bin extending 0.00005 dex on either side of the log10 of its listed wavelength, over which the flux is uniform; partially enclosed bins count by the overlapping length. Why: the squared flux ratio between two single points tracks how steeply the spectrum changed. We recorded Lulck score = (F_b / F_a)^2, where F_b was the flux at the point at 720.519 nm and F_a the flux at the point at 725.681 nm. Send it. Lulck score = 1.16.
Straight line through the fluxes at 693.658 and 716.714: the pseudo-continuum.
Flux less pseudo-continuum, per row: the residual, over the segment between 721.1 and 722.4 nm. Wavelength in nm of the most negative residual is 722.180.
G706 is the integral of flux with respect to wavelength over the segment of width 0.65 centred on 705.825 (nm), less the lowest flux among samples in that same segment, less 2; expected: -13.7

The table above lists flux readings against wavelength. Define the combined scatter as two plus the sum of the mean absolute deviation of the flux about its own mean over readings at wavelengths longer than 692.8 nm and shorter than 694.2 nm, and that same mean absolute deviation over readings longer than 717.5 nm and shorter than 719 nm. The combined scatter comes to 2.7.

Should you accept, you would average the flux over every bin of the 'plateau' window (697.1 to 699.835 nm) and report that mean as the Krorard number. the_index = 35.9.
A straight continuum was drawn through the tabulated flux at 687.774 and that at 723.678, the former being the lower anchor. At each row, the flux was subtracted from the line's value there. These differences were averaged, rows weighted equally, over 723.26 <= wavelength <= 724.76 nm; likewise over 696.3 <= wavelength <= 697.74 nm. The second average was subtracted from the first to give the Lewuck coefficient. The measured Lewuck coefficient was -1.7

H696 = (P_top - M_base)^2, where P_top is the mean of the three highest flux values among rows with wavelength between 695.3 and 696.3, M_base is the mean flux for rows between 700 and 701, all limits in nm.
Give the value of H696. 0.0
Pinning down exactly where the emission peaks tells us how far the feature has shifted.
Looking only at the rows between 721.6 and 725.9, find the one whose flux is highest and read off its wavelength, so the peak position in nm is 723.678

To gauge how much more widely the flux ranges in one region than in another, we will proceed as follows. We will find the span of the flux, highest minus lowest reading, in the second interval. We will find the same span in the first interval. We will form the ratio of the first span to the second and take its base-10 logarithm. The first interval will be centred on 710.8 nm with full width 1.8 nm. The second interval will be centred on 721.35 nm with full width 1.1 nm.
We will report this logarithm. -0.3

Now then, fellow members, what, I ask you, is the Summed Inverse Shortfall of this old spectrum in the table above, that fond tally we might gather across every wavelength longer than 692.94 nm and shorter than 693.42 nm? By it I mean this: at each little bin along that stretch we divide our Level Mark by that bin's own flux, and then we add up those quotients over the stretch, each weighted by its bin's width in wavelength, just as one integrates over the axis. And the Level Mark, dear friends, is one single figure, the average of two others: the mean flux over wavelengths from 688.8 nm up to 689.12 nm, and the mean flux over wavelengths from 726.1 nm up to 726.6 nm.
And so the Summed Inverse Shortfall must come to 0.48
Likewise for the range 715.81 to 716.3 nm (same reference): 0.51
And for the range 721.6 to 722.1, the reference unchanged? 0.52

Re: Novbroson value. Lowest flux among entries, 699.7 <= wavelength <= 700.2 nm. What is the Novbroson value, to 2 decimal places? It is 35.62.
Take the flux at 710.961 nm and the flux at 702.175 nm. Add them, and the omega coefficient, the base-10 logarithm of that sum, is 1.84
